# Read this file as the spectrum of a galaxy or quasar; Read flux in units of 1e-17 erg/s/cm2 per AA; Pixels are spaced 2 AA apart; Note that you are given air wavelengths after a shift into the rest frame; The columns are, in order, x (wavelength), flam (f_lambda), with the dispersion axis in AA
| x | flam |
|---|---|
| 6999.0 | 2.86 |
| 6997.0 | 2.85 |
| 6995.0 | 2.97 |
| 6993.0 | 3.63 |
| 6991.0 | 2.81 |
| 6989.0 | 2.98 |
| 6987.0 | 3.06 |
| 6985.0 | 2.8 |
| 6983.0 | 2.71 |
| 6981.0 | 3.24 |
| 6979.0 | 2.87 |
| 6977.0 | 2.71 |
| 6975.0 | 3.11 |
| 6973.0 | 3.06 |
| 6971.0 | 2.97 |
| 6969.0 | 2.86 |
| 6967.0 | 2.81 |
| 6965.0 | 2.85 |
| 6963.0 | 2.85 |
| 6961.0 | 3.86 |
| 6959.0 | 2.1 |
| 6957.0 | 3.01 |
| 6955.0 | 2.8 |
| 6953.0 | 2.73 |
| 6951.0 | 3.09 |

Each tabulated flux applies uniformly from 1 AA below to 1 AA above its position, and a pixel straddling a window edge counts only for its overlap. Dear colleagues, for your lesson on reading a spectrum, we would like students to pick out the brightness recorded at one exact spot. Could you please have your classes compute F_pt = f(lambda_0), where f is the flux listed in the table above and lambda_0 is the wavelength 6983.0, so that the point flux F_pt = 2.71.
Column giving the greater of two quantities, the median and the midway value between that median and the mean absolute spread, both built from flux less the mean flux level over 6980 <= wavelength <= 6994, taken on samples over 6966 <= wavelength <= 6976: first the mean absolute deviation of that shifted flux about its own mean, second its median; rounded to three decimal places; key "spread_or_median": 0.019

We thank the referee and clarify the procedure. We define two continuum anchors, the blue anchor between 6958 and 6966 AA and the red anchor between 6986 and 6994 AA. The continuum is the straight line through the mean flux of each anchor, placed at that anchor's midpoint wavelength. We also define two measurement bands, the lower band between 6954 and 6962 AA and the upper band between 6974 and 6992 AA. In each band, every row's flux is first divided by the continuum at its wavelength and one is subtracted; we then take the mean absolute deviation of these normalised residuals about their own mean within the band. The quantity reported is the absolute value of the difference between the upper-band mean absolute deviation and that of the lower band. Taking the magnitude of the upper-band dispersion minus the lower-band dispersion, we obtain 0.12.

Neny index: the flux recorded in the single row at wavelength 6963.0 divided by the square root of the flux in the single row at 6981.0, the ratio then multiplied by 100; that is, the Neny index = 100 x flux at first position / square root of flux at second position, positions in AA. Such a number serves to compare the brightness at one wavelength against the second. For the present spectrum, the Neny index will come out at 158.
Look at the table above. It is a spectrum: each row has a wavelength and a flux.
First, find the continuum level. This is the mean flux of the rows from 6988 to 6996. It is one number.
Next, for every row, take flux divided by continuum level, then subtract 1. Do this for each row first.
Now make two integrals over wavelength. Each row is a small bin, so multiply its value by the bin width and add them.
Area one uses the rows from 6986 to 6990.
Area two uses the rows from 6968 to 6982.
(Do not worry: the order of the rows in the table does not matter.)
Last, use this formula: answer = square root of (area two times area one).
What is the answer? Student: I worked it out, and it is 0.24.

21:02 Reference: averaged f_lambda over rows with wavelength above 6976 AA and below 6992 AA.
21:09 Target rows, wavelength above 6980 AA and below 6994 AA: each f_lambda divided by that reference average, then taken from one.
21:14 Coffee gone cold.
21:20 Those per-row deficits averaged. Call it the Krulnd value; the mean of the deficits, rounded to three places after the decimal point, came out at -0.047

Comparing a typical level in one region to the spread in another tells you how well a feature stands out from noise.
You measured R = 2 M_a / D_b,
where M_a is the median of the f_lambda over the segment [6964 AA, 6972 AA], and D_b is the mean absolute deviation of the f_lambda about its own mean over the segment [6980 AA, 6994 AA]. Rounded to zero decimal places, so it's 24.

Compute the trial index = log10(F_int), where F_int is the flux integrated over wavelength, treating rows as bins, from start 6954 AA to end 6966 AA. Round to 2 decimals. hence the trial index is 1.54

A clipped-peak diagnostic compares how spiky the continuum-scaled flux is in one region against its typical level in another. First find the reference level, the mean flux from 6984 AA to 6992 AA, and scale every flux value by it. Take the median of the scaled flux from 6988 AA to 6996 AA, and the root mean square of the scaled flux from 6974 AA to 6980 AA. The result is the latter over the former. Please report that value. 0.98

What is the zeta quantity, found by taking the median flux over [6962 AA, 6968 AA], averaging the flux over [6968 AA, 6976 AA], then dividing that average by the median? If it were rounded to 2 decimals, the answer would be 1.05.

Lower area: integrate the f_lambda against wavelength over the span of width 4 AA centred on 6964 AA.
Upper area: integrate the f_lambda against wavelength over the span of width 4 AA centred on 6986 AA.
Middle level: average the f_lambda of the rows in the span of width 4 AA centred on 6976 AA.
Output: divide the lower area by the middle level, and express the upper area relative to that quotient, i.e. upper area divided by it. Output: 2.99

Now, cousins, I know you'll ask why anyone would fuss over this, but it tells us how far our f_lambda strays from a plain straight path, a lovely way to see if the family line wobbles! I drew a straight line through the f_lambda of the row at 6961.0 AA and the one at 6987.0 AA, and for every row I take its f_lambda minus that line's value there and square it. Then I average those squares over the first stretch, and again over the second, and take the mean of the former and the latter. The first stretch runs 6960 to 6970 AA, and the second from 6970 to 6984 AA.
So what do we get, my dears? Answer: 0.41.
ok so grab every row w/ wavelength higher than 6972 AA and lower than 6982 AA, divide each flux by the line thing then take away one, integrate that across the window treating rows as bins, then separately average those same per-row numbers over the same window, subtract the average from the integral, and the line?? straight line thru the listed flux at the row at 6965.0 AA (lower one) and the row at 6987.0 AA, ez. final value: 0.10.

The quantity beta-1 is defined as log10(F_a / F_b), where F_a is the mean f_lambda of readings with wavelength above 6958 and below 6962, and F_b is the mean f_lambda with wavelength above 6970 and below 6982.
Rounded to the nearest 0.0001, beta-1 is -0.0019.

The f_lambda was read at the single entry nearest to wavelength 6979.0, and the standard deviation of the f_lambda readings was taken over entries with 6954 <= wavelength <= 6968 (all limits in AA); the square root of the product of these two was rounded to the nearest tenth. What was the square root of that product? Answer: 1.2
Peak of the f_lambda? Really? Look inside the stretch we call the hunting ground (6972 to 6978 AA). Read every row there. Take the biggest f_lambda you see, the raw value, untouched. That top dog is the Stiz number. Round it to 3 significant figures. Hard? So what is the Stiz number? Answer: 3.11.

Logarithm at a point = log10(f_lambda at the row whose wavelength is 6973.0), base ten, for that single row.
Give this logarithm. 0.49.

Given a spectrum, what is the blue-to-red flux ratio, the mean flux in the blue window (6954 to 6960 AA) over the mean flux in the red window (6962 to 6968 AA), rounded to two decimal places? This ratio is 0.93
